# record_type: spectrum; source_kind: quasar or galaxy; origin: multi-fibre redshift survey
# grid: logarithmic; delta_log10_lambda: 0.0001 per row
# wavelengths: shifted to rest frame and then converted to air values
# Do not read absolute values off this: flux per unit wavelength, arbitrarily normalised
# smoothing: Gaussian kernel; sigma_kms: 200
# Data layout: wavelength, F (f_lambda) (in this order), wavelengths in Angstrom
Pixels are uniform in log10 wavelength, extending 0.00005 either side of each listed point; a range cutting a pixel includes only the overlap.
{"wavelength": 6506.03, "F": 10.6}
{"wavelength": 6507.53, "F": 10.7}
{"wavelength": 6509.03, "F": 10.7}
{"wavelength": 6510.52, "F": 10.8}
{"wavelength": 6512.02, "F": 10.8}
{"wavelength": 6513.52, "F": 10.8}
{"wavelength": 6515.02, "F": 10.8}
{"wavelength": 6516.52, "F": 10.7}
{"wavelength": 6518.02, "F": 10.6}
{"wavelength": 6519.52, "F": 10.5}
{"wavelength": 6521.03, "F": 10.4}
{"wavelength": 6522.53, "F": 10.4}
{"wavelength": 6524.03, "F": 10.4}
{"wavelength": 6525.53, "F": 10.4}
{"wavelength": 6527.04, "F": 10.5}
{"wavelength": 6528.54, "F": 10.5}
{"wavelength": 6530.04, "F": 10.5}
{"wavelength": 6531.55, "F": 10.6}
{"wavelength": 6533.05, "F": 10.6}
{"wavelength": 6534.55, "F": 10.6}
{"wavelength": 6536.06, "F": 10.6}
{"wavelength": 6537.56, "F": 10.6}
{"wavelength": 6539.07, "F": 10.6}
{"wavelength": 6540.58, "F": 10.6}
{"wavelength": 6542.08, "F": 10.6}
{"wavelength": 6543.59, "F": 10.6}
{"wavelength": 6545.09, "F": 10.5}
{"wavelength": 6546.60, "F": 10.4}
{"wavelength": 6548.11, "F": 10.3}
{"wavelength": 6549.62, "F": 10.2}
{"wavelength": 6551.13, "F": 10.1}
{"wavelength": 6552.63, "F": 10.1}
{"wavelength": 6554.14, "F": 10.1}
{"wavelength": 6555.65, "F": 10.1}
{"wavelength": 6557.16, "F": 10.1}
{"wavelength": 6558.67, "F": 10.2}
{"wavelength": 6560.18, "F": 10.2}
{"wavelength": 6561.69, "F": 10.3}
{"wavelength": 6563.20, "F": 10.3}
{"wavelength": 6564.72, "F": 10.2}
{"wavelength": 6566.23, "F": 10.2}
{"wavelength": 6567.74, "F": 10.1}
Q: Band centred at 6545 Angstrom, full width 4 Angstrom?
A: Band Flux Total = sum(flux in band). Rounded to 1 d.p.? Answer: 31.5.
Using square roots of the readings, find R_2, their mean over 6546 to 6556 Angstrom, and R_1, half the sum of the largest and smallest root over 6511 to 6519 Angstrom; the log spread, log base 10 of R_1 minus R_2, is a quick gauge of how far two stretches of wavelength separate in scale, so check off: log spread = -1.10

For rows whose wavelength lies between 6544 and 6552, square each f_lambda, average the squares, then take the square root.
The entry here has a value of 10.3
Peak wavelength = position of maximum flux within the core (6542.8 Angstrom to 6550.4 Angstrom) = 6543.59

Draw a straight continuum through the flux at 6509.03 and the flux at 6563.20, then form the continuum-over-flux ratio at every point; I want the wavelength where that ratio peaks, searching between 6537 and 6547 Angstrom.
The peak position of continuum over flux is 6546.60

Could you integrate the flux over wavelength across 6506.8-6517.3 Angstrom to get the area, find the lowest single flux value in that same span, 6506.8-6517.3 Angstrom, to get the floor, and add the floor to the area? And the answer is 124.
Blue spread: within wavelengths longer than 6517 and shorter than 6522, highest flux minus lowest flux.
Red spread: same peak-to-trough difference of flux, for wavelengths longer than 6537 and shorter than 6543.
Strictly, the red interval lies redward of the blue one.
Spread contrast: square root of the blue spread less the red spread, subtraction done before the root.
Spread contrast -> 0.45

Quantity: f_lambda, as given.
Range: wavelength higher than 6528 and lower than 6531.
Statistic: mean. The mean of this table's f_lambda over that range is 10.5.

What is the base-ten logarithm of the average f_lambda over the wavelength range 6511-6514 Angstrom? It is 1.033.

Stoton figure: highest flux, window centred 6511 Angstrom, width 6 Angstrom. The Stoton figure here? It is 10.8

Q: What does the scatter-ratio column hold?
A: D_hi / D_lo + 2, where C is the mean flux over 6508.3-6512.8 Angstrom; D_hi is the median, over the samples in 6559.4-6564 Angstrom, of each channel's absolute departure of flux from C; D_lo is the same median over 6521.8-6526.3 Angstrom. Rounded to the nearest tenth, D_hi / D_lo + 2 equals 3.3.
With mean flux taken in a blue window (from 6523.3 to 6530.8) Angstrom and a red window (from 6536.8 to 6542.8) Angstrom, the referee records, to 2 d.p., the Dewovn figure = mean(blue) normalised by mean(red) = 0.99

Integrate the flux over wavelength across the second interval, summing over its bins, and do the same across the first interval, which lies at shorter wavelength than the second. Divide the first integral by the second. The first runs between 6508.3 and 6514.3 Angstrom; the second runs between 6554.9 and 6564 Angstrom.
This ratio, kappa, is 0.70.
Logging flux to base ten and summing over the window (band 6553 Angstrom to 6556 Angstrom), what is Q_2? 2.01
